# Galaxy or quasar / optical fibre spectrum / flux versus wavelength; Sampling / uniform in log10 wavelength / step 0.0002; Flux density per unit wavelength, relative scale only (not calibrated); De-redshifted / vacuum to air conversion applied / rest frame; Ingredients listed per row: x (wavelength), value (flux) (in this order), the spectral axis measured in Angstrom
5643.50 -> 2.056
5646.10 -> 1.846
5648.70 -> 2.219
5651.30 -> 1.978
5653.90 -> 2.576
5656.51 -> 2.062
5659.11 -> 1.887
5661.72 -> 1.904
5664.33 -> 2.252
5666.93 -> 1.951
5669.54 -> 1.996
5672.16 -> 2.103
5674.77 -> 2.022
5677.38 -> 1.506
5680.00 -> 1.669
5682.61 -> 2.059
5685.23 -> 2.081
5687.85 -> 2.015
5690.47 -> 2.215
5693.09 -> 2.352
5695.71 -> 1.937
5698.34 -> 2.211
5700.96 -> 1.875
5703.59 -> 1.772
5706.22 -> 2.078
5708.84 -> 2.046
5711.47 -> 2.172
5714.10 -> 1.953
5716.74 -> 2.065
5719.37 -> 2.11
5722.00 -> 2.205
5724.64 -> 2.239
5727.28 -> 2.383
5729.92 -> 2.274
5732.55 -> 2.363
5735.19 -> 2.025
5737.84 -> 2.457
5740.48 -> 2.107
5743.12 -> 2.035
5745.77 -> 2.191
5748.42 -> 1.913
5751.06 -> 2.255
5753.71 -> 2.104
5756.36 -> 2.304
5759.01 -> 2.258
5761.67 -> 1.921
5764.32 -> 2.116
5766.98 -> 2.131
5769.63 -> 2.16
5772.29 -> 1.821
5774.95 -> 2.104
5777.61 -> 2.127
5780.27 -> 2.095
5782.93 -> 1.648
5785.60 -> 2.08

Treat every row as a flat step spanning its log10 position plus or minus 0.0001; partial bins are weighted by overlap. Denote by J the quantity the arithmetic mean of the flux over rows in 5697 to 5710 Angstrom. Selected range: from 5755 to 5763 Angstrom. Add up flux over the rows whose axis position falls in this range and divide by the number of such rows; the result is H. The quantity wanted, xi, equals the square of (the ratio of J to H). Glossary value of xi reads 0.85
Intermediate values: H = 2.16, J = 2.00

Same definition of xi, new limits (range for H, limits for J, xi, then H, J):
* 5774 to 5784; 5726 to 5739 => 1.33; 1.99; 2.30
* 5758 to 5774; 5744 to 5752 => 1.05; 2.07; 2.12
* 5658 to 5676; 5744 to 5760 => 1.16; 2.02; 2.17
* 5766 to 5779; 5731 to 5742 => 1.17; 2.07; 2.24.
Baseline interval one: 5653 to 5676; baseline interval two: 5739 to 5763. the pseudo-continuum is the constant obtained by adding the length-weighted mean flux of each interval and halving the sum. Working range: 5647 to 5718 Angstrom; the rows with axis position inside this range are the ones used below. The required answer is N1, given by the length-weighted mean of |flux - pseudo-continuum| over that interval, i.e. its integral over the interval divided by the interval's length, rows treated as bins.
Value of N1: 0.161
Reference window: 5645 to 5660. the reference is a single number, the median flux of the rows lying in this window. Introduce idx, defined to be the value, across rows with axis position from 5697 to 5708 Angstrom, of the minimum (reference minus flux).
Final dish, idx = -0.19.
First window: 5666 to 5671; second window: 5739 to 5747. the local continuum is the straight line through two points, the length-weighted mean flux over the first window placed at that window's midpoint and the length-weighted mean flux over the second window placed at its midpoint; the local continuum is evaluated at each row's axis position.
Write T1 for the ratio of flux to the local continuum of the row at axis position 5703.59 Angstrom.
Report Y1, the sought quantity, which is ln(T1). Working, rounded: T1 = 0.87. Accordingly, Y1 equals -0.142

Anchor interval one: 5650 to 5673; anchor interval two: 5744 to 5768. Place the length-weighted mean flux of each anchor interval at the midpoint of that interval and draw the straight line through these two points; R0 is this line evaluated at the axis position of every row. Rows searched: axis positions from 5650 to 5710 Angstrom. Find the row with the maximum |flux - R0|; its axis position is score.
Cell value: 5677.38 Angstrom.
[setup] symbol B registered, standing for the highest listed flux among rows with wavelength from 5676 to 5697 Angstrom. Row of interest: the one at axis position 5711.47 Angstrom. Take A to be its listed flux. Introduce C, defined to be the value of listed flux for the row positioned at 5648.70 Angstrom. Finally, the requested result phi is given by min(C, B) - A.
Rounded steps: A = 2.172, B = 2.352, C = 2.219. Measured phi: 0.05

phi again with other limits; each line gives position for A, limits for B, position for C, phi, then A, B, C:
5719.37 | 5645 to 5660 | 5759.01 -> 0.15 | 2.11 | 2.576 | 2.258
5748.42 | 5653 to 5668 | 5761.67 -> 0.01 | 1.913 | 2.576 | 1.921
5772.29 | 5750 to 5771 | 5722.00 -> 0.38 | 1.821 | 2.304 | 2.205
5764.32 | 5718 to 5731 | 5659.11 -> -0.23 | 2.116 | 2.383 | 1.887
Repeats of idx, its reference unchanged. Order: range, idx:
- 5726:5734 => -0.36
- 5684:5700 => -0.33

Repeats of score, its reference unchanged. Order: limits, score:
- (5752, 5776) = 5772.29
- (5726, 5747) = 5737.84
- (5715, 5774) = 5737.84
